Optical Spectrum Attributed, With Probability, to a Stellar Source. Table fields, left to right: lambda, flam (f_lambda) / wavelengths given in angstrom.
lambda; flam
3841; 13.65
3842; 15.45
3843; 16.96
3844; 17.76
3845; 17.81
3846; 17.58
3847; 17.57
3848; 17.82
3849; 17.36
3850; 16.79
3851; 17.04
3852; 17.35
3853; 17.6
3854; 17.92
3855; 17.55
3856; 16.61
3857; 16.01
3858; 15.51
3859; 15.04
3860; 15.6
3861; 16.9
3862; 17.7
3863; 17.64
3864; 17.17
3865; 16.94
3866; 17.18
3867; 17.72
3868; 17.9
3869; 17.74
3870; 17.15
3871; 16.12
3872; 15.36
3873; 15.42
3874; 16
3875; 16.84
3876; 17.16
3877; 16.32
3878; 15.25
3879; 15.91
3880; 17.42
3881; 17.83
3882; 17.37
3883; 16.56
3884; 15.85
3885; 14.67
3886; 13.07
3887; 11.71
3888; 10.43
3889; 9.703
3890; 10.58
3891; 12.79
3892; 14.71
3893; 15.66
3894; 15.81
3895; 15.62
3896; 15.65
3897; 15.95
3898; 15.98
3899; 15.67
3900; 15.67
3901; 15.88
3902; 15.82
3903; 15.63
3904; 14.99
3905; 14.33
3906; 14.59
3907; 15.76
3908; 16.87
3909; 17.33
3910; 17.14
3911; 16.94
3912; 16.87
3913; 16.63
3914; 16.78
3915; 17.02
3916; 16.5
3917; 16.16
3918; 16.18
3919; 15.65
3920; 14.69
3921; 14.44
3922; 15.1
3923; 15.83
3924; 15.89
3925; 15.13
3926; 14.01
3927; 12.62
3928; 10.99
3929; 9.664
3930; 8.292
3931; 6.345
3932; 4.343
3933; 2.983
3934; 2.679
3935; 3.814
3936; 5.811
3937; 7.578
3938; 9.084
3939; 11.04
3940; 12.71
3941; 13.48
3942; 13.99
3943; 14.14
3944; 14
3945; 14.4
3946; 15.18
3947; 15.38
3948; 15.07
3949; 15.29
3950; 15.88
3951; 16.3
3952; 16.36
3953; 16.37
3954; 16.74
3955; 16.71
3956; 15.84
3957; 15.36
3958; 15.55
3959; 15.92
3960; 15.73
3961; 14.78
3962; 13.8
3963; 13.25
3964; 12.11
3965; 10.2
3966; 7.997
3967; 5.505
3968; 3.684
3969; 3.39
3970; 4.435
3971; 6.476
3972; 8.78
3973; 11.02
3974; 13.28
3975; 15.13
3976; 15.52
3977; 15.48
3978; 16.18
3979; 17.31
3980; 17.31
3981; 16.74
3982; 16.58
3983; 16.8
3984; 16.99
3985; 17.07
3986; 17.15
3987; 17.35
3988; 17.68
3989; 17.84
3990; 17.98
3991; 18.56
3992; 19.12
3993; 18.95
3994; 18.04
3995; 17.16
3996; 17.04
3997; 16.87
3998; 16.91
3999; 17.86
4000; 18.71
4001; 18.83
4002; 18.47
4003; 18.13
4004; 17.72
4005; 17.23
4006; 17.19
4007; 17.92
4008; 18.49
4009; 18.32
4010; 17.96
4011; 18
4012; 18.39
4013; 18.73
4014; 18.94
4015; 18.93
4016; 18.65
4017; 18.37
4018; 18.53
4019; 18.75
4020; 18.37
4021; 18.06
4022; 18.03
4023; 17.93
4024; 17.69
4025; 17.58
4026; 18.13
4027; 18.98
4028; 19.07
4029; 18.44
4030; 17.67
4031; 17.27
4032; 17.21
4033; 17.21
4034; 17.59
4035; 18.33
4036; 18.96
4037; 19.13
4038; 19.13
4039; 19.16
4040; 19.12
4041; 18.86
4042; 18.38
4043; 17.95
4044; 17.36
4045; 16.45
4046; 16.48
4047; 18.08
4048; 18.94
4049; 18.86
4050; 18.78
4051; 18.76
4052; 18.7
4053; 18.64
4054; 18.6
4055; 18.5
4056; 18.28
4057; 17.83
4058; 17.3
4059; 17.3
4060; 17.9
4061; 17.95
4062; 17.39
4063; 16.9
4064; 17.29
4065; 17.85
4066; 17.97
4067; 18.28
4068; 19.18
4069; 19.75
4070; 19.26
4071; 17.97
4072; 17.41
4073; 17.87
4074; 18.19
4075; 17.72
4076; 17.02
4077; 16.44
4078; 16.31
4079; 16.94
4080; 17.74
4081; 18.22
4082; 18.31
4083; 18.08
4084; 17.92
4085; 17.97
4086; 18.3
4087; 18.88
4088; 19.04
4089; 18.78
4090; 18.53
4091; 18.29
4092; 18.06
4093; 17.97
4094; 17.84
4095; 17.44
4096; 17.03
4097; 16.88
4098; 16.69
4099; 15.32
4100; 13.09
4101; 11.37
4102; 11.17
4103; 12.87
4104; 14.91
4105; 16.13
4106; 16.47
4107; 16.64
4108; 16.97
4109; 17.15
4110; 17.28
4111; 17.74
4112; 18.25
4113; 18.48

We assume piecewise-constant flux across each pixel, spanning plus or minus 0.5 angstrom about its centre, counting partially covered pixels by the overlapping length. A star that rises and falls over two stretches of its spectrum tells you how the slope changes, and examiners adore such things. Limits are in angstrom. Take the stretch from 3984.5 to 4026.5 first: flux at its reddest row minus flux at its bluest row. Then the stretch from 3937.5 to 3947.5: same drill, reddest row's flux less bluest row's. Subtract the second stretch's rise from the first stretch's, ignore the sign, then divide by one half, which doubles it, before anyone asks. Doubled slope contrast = 10.5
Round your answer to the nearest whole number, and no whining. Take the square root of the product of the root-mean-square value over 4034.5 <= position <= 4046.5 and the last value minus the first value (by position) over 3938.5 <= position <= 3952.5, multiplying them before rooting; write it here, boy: 10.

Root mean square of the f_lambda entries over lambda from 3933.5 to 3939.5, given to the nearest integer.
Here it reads 7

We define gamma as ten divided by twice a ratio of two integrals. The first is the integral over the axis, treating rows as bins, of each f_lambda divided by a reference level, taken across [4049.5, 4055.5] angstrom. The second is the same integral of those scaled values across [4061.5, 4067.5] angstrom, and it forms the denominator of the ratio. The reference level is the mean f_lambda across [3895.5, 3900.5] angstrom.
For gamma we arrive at 4.72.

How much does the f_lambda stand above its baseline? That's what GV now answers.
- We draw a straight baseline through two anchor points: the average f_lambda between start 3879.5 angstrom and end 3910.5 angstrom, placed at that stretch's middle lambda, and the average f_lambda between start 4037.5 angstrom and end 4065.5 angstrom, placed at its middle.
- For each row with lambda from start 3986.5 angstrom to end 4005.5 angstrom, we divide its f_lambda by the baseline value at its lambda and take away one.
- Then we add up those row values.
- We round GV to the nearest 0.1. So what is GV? 1.0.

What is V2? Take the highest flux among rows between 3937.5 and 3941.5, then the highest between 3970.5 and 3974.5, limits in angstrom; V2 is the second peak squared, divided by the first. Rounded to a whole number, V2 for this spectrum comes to 13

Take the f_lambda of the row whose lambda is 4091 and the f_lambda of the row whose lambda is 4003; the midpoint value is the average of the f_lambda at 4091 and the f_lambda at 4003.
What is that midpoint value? 18.2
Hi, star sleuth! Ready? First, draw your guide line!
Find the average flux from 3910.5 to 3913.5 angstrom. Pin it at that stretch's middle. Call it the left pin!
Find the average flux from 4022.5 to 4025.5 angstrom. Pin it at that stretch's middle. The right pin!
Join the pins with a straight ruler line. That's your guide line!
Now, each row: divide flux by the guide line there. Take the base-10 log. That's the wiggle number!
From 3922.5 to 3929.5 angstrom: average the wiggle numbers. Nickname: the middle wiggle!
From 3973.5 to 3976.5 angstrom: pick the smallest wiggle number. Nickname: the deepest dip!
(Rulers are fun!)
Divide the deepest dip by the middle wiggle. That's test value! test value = 1.1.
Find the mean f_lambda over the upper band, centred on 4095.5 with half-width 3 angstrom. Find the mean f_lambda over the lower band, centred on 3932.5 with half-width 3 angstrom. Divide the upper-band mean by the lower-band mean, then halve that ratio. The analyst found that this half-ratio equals 1.82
